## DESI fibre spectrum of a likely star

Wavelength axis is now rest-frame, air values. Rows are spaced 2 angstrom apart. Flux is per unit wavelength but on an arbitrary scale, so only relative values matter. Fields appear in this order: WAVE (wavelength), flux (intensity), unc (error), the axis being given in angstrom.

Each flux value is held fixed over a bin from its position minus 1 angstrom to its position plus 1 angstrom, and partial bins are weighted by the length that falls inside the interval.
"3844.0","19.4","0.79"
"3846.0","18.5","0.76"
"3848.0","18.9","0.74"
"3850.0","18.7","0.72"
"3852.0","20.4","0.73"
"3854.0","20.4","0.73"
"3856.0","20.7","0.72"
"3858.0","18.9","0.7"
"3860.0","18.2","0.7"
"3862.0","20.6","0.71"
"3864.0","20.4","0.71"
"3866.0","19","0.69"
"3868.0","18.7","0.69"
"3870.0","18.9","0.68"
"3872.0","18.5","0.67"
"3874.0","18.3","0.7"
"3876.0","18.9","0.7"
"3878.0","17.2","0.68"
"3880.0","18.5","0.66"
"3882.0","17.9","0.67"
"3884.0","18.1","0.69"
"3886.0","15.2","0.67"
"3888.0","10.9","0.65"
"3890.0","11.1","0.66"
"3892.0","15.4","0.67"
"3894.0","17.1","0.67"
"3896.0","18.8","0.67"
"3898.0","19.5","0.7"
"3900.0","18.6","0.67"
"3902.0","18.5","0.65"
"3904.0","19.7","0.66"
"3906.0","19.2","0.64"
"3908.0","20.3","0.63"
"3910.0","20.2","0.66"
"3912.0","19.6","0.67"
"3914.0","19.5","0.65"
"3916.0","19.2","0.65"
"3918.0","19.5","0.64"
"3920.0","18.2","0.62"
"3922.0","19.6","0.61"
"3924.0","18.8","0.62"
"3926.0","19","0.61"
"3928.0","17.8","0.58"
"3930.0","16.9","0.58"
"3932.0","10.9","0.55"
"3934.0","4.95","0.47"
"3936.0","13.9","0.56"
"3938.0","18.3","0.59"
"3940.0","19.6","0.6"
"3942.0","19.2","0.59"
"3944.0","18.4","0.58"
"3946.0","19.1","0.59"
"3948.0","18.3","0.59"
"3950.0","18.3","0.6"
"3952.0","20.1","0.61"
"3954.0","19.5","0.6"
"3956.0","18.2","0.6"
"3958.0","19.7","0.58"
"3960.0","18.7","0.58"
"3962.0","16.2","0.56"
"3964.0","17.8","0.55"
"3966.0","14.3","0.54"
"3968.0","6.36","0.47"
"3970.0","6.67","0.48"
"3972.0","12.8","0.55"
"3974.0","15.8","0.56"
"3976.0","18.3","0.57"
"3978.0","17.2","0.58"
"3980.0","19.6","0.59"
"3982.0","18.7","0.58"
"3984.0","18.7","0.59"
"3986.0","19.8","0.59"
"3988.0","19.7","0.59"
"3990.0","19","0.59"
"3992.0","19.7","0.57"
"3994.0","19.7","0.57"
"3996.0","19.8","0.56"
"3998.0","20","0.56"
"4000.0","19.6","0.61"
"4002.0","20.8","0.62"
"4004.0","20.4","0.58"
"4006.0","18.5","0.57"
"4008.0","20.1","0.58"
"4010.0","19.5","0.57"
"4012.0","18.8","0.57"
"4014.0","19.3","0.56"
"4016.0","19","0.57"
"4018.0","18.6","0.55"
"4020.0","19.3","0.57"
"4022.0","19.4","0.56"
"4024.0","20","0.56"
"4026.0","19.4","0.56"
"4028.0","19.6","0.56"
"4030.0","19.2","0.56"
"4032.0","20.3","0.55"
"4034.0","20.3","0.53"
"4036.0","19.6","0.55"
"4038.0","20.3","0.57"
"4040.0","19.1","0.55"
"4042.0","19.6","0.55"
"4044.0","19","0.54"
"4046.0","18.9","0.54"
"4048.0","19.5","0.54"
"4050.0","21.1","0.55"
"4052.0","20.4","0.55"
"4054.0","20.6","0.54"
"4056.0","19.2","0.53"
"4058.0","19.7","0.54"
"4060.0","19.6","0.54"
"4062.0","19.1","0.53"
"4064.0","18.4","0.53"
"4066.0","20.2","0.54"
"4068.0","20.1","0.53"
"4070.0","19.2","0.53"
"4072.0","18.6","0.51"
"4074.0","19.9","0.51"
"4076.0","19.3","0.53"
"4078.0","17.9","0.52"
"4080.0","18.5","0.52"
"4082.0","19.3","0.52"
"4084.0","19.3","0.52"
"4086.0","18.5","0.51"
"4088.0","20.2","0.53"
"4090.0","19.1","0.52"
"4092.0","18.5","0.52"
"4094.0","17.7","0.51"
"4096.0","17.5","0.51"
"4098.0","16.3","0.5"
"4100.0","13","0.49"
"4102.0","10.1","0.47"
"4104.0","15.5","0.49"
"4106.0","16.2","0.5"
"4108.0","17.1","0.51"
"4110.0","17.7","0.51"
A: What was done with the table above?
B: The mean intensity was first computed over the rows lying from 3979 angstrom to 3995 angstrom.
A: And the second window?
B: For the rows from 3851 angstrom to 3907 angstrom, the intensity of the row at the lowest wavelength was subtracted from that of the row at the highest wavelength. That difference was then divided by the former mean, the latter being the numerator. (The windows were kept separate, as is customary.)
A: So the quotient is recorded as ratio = -0.06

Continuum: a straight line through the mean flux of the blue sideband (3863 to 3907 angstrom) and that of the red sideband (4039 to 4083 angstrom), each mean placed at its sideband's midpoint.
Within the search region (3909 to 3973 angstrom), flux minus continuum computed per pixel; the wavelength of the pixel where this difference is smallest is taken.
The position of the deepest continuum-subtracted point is 3934.0 angstrom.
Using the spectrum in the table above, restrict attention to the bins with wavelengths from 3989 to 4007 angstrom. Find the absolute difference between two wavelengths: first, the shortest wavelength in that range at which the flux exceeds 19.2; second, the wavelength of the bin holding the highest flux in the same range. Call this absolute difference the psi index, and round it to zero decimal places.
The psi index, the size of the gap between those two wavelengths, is 10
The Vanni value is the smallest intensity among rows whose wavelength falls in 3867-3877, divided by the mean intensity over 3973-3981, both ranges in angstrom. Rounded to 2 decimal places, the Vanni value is 1.03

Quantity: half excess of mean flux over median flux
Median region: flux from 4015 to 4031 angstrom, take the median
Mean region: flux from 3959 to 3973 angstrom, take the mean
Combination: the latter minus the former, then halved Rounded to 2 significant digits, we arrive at -3.0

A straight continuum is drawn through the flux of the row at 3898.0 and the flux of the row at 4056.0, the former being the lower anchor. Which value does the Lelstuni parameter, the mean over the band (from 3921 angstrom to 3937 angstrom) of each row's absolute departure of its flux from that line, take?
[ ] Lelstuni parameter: 4.2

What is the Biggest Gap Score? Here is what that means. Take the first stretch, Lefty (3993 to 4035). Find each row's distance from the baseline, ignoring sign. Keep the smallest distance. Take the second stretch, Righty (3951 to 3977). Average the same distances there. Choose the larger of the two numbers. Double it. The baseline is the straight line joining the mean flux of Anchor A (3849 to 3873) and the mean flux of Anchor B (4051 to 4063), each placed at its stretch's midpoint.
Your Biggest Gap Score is 8.0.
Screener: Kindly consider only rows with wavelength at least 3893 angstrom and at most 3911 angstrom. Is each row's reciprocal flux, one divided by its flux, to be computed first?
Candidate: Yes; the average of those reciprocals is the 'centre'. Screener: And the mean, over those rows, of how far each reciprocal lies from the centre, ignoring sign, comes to 0.0021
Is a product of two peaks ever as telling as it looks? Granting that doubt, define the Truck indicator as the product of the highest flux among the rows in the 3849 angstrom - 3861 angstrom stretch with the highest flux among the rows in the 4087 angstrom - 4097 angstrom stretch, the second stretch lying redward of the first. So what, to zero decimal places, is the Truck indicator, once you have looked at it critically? 418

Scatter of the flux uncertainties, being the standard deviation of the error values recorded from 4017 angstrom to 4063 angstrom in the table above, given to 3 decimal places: 0.012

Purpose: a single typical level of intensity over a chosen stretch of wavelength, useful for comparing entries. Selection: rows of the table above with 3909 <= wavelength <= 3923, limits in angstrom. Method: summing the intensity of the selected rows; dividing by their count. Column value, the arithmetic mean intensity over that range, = 19.4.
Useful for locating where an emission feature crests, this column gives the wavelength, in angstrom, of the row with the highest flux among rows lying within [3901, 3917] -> 3908.0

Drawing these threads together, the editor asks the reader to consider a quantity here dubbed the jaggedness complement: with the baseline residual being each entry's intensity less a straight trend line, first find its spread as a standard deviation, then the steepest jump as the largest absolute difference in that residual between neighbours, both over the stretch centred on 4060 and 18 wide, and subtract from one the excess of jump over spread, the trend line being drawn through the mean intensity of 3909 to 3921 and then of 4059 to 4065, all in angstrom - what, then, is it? -0.1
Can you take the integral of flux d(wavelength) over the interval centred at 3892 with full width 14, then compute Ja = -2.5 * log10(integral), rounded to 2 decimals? -5.84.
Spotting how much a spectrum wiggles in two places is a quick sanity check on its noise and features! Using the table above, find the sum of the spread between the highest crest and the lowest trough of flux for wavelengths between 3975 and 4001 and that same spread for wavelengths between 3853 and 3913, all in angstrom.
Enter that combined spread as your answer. 13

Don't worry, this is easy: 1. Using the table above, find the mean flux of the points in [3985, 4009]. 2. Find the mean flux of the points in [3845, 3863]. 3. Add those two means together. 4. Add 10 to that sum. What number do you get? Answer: 49.2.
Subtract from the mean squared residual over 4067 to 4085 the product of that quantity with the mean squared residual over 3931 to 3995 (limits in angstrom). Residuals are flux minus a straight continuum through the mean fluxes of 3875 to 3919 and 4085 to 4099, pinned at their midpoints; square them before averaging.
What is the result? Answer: -21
